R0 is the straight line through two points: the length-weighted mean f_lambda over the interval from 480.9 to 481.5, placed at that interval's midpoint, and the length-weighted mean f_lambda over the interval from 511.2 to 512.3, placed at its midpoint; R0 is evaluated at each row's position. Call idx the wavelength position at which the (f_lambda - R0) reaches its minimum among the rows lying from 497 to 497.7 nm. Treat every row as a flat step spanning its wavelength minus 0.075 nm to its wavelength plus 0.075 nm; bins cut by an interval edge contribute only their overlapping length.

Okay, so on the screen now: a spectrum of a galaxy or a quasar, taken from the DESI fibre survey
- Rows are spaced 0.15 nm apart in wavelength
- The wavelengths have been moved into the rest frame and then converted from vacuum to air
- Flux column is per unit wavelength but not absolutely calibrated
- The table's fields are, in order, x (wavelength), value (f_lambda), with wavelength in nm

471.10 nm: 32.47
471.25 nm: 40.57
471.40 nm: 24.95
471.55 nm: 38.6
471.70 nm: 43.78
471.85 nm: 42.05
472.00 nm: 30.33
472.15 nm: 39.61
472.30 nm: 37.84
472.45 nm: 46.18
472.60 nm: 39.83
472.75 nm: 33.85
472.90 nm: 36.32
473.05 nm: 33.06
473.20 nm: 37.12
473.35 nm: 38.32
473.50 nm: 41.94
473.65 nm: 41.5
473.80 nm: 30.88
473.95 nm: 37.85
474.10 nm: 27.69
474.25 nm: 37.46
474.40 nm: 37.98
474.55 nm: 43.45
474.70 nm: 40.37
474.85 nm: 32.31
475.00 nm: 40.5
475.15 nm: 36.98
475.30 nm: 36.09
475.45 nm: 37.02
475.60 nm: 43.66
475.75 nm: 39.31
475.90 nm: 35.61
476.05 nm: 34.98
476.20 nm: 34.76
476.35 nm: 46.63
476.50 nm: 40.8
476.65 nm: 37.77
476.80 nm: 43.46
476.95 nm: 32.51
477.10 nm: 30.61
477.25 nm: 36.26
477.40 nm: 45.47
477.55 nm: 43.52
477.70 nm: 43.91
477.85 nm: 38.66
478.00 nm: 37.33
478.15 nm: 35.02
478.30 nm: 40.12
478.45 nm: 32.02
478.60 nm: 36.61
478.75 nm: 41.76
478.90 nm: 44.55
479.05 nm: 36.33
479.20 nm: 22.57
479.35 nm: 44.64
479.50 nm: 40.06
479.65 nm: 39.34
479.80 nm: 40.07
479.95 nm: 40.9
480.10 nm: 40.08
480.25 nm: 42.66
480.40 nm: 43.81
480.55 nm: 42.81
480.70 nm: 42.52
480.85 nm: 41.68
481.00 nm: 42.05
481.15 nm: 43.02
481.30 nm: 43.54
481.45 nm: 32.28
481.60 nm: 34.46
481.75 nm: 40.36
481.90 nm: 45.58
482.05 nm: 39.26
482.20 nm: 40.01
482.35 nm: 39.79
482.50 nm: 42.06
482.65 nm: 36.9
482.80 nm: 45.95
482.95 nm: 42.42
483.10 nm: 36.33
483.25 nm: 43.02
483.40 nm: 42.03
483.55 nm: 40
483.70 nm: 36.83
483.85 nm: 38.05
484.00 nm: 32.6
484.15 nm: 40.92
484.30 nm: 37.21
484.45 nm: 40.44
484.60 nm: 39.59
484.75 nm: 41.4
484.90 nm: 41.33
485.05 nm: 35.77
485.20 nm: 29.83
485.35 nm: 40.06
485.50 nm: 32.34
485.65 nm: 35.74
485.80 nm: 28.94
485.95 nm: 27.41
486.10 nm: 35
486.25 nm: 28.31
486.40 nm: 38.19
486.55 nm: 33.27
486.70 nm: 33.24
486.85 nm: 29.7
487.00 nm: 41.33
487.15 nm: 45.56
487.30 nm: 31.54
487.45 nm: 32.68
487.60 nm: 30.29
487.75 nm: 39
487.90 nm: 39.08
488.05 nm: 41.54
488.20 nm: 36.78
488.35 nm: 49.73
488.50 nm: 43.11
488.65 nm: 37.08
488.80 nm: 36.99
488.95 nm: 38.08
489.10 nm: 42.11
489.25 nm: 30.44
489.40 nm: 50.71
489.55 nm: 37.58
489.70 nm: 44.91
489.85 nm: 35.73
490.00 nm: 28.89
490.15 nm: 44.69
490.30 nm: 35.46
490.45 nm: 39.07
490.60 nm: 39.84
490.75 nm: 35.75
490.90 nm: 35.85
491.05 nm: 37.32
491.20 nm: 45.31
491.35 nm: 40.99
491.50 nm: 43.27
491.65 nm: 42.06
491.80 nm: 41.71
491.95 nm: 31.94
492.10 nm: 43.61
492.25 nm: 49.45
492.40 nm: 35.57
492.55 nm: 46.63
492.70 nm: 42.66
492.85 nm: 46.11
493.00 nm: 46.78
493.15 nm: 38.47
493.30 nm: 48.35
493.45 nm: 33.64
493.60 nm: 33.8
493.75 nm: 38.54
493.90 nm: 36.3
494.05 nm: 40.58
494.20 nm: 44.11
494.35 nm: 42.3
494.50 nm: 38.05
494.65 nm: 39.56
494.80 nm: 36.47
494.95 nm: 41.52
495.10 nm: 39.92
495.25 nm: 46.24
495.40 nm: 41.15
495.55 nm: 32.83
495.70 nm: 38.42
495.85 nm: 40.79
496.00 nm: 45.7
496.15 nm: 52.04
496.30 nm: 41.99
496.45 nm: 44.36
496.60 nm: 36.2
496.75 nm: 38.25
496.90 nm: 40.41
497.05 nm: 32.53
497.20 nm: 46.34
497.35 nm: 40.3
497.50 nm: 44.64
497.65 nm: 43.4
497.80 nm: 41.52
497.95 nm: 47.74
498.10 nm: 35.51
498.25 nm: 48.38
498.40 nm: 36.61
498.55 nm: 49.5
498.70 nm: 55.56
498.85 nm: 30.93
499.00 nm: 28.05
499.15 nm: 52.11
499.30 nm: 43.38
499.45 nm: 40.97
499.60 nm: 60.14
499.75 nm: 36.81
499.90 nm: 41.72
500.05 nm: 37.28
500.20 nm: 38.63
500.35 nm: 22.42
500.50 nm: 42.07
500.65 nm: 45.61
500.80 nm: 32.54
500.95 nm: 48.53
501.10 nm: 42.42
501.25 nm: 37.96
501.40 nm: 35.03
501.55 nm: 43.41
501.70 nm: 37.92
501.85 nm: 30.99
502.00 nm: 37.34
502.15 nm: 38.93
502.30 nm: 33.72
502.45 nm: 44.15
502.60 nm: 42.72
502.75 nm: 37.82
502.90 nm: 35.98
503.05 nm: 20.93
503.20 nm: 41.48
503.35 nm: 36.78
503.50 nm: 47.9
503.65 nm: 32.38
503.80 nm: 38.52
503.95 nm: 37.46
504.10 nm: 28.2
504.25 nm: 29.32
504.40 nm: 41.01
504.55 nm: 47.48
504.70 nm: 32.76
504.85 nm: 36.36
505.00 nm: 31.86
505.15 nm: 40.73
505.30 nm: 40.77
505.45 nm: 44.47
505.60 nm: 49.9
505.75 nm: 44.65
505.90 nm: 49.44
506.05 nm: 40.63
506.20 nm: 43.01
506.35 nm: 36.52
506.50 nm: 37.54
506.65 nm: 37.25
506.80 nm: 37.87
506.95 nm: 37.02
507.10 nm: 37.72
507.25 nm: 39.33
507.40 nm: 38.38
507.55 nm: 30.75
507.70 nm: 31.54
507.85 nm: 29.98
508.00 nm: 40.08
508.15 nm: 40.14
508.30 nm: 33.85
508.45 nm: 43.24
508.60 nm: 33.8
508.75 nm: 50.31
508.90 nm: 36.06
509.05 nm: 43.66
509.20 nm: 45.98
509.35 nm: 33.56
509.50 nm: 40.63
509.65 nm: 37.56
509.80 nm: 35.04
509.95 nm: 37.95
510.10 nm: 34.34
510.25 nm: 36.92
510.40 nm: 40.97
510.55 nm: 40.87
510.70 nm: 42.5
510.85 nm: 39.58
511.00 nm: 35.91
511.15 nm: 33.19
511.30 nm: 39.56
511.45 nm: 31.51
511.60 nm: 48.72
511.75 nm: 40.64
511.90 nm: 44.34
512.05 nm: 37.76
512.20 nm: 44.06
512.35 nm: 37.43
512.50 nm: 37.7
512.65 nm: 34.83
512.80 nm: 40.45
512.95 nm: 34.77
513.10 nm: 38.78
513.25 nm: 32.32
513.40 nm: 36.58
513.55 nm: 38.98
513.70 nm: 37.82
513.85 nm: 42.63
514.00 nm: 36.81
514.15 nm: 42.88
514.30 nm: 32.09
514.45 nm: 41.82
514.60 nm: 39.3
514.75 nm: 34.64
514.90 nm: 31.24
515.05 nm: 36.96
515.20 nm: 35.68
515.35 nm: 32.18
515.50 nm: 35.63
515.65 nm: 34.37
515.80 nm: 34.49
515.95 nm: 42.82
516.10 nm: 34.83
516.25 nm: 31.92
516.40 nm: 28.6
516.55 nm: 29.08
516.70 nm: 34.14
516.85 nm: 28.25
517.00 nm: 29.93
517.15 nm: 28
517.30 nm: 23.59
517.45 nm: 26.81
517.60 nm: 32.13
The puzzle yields 497.05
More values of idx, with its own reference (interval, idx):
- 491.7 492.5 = 491.95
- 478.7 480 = 479.20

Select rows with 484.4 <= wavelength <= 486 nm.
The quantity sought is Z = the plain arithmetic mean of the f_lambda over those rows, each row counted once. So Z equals 36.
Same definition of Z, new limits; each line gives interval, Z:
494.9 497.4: 41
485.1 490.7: 37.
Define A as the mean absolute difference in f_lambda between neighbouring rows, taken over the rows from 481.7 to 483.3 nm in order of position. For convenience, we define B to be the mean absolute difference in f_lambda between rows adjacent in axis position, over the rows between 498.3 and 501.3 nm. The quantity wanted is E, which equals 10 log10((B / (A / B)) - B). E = 12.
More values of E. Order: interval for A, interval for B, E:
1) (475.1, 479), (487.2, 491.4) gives 4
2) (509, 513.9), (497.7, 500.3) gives 12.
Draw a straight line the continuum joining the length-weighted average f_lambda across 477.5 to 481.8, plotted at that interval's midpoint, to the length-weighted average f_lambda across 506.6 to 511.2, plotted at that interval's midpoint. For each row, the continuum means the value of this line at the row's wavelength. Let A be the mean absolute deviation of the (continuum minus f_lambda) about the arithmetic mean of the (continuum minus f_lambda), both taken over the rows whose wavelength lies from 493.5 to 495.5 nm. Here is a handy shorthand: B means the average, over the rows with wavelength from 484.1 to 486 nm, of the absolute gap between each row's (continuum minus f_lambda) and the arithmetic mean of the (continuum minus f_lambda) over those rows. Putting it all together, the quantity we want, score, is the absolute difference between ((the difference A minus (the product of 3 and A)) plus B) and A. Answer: 3.5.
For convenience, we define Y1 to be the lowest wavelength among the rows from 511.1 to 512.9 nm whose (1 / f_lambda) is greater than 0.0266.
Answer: 511.15 nm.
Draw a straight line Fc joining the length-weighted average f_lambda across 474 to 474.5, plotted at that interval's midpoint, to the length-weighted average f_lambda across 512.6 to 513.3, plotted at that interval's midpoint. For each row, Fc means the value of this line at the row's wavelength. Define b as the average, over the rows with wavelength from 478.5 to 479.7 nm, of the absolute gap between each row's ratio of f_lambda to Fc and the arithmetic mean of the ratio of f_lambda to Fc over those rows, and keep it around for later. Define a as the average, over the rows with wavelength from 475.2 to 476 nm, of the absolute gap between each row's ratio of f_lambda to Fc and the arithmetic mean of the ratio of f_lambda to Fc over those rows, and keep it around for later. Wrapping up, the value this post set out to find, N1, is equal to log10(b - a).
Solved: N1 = -1.19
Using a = 0.072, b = 0.136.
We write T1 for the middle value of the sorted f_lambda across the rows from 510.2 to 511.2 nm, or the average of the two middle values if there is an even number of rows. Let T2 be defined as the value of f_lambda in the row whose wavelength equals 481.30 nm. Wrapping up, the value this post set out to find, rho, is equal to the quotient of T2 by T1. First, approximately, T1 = 40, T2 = 43.54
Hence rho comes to 1.10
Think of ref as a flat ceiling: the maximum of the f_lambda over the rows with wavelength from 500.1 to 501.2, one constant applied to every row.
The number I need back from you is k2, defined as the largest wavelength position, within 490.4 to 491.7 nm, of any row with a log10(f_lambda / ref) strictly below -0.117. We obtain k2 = 490.90 nm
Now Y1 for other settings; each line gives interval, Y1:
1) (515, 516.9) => 515.05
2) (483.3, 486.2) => 483.70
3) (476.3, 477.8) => 476.95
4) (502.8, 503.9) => 502.90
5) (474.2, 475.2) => 474.25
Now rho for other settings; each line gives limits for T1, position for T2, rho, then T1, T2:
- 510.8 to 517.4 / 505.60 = 1.39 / 36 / 49.9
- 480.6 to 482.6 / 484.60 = 0.95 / 42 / 39.59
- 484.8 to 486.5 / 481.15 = 1.23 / 35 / 43.02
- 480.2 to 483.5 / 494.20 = 1.05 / 42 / 44.11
